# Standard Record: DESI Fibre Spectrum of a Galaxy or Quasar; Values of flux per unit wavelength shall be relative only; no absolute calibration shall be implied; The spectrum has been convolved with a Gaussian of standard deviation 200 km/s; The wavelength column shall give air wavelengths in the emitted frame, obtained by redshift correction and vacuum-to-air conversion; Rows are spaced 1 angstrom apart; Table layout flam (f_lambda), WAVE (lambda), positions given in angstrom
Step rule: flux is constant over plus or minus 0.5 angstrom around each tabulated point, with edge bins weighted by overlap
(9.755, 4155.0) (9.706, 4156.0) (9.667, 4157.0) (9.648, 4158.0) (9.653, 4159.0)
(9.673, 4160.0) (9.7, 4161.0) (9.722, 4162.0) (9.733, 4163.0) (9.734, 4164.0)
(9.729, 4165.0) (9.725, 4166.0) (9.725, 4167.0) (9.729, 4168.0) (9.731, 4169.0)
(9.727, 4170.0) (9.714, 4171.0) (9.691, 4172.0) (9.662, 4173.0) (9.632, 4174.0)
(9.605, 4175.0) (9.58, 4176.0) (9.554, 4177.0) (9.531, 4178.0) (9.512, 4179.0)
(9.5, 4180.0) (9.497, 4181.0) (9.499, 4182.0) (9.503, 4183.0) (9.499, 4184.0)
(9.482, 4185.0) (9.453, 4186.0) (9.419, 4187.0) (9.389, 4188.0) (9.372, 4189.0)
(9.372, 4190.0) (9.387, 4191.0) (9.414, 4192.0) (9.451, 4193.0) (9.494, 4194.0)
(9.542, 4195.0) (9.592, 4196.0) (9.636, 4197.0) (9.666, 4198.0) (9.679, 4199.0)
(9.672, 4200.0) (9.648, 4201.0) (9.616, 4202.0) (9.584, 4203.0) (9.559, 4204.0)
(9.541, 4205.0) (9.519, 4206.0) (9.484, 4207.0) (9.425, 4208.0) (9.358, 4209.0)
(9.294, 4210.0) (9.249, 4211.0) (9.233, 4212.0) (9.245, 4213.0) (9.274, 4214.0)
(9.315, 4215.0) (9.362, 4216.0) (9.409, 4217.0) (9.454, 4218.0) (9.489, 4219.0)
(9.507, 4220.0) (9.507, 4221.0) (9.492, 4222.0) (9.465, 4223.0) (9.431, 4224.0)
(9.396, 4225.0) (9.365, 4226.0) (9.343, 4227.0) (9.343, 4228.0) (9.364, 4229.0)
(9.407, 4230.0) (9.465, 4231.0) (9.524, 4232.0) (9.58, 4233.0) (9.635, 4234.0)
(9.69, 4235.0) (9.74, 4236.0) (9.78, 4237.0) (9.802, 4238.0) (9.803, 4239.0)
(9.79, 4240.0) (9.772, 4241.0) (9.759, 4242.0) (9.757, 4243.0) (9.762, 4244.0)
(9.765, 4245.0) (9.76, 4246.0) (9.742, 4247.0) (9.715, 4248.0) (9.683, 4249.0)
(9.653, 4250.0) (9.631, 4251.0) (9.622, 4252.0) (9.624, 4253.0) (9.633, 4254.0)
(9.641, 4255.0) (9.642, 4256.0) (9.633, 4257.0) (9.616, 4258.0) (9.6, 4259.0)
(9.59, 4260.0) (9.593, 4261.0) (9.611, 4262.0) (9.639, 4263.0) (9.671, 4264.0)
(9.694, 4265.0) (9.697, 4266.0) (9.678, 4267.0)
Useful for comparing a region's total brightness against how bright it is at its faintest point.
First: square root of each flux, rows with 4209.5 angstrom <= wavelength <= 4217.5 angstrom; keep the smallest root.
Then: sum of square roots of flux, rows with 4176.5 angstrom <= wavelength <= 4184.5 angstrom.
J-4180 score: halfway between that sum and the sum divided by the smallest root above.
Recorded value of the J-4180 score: 16.4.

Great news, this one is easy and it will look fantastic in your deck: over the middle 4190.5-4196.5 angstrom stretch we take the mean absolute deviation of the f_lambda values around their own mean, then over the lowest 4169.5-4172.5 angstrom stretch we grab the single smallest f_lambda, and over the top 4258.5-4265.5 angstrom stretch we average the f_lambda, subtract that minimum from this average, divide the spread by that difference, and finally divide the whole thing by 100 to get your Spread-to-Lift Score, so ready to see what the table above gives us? -0.010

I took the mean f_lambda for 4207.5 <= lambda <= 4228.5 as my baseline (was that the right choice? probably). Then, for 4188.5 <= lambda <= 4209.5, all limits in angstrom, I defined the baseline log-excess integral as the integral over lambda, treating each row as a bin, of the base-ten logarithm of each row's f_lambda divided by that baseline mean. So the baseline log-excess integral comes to 0.14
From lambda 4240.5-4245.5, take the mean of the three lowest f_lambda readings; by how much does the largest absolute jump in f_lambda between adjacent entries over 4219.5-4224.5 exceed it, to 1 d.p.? -9.7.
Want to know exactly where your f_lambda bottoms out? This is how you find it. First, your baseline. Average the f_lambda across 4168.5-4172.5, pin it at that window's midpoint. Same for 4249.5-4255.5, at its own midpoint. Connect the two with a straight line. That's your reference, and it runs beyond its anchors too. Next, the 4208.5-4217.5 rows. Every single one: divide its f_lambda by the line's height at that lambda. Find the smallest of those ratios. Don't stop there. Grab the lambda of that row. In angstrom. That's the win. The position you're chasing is 4212.0 angstrom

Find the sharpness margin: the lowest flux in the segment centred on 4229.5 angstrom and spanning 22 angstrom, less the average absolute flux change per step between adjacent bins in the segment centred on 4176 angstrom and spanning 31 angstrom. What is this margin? 9.33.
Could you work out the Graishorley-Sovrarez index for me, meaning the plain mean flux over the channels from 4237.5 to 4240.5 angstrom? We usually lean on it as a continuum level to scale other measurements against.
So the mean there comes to 9.80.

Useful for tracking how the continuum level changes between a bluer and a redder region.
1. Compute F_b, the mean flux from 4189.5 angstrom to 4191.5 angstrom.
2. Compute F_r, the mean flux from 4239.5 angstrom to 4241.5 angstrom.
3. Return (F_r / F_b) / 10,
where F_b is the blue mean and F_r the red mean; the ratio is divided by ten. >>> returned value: 0.1043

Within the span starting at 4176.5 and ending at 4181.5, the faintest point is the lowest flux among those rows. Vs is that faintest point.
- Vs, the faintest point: 9.497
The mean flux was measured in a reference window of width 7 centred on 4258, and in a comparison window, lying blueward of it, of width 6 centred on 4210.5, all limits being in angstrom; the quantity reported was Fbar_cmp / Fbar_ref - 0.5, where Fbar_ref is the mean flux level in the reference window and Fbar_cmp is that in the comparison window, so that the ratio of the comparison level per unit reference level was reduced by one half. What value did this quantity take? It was 0.47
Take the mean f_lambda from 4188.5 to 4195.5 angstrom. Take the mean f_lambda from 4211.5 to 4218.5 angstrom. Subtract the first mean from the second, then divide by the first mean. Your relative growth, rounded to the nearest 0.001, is -0.011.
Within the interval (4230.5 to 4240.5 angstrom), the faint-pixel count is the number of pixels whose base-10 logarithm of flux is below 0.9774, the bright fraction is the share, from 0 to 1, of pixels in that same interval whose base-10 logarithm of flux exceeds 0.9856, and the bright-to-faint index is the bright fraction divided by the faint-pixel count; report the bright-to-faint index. 0.600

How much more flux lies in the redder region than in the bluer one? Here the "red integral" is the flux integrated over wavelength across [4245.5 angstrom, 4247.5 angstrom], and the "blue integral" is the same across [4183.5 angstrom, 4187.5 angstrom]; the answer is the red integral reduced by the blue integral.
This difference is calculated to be -18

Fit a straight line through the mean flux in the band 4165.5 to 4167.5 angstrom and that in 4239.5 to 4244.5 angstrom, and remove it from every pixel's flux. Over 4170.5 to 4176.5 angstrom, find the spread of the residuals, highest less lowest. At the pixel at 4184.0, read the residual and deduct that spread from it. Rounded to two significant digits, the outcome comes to -0.37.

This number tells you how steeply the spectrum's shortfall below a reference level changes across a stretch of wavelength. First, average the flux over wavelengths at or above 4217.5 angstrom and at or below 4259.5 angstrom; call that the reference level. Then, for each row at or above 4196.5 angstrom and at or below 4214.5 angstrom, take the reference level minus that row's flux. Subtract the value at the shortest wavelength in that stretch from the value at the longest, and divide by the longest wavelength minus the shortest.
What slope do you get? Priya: 0.021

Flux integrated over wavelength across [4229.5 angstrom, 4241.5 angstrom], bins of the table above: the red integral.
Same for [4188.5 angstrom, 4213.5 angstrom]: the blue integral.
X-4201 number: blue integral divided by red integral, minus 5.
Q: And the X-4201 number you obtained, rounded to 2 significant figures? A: -3.0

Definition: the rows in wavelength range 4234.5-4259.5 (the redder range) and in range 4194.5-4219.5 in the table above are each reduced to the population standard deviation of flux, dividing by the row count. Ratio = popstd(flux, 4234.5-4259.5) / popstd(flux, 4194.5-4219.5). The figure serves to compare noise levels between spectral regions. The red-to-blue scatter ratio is 0.46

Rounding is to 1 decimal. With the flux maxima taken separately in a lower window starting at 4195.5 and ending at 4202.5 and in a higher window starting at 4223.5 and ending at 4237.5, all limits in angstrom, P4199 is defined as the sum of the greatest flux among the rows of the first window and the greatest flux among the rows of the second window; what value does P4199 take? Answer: 19.5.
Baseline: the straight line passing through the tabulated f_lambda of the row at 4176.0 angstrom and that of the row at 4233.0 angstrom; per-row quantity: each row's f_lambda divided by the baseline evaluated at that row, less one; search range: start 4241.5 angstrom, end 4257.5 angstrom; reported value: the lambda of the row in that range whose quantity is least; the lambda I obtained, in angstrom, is 4252.0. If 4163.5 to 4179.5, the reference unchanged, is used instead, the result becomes 4179.0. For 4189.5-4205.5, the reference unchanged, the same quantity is 4190.0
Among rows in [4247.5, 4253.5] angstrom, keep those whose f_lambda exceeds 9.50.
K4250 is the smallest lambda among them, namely 4248.0 angstrom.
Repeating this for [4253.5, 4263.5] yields 4254.0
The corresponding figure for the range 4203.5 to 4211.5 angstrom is 4204.0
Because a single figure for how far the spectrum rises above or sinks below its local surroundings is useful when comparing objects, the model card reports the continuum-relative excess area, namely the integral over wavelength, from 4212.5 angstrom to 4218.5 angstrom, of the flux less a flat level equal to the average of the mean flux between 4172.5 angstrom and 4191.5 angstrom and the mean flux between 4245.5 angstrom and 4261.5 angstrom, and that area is -1.4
